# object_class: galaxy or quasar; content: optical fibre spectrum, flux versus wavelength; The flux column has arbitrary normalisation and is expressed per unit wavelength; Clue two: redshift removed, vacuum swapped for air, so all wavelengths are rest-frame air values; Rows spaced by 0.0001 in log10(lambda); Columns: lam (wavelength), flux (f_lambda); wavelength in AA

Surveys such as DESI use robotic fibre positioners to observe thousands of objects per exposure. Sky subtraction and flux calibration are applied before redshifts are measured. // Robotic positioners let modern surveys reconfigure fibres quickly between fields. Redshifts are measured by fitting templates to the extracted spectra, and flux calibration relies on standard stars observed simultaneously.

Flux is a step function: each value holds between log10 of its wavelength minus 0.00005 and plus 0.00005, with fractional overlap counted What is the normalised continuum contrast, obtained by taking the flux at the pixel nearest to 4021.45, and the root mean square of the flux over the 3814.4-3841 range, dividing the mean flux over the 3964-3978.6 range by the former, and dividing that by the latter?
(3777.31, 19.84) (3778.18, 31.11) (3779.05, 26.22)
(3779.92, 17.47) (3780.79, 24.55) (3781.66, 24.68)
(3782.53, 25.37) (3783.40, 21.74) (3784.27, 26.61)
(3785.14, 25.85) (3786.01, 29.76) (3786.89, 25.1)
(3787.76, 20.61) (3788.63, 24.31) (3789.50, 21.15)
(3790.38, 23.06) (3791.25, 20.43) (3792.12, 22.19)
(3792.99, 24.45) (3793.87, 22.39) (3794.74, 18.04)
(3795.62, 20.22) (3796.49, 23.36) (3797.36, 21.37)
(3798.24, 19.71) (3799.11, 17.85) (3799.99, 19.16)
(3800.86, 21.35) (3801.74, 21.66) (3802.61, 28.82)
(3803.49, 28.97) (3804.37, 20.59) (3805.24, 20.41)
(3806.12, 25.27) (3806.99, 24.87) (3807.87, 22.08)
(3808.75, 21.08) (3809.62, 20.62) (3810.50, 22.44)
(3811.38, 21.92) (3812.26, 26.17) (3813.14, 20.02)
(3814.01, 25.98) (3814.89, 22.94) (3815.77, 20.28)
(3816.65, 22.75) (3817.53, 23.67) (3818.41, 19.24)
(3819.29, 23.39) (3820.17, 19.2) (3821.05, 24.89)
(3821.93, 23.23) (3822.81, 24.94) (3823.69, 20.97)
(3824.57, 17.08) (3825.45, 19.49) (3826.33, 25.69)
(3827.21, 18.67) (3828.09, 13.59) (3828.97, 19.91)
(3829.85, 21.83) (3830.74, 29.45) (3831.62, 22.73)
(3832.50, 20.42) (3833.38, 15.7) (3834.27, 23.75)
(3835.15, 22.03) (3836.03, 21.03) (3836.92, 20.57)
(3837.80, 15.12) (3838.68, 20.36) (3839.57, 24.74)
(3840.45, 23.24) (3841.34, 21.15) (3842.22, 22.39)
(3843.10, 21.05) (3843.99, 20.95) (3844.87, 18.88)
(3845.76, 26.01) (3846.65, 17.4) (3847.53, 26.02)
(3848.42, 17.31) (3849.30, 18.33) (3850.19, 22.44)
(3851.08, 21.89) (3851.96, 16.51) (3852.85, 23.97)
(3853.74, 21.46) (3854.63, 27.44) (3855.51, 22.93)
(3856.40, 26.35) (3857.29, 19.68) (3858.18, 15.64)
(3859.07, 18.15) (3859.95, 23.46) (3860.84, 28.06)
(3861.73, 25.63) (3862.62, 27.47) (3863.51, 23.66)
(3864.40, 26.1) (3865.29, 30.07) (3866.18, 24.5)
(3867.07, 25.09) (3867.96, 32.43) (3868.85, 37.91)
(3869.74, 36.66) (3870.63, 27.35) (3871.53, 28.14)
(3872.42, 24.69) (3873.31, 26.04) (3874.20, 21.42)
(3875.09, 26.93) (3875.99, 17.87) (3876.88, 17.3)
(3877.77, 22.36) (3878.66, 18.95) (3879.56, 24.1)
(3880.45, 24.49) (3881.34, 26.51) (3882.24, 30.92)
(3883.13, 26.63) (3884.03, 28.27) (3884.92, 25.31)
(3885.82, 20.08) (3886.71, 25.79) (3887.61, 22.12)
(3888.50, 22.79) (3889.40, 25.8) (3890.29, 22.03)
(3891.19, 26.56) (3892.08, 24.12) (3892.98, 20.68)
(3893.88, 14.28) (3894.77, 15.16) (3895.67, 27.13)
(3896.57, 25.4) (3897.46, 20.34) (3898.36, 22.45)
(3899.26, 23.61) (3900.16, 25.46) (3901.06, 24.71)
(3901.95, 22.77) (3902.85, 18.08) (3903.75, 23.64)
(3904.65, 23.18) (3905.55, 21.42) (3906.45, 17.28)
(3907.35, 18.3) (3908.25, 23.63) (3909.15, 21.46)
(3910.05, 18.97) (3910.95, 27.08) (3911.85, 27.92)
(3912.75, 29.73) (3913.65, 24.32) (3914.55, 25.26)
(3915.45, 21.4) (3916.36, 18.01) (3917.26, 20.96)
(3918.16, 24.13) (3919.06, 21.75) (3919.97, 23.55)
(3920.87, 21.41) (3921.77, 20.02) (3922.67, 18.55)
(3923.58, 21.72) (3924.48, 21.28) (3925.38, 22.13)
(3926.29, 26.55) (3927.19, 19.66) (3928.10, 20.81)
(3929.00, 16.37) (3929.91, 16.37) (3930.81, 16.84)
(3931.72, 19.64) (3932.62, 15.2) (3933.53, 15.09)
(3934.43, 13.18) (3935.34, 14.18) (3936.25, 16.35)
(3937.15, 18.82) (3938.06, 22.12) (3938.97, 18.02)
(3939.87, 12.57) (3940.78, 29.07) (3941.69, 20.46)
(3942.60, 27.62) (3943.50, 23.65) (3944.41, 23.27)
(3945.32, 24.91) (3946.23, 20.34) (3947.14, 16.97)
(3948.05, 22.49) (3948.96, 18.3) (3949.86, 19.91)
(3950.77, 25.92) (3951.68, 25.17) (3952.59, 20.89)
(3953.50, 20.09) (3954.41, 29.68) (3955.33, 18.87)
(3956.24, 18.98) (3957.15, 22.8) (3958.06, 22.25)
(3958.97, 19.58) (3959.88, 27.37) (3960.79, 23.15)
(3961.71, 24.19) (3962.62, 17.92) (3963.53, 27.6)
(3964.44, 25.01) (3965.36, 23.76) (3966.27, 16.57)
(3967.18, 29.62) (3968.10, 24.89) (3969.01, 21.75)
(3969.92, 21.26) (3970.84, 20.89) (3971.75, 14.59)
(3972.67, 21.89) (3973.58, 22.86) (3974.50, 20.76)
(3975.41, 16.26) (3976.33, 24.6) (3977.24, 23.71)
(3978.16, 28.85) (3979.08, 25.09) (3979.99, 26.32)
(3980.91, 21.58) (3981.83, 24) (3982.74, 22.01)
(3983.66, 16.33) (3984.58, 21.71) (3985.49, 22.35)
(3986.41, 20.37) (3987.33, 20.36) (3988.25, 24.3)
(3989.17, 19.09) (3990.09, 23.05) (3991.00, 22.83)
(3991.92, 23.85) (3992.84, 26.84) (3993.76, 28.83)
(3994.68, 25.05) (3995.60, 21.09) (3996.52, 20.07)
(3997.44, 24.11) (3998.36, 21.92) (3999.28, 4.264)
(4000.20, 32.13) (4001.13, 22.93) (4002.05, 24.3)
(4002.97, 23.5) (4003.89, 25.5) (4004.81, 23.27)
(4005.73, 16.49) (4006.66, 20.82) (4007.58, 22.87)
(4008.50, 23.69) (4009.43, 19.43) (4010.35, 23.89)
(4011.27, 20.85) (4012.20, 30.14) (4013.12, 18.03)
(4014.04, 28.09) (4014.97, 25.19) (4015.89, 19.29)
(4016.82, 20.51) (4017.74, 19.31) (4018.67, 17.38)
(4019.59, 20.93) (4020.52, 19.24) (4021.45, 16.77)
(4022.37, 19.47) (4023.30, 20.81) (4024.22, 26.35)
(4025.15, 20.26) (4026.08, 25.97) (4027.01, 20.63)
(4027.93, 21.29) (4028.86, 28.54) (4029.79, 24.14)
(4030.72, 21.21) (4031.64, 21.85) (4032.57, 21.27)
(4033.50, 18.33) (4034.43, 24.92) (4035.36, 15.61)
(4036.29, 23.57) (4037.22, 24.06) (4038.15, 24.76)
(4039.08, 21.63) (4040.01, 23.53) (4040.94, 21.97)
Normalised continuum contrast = 0.062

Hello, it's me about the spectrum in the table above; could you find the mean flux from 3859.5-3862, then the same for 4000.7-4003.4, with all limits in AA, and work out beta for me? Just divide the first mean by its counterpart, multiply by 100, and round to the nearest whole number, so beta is 109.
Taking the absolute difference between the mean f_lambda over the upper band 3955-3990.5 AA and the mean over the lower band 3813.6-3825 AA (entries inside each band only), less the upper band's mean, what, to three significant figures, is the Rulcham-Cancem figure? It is -22.2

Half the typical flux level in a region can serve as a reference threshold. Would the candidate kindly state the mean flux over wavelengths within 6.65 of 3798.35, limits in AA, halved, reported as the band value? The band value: 11.0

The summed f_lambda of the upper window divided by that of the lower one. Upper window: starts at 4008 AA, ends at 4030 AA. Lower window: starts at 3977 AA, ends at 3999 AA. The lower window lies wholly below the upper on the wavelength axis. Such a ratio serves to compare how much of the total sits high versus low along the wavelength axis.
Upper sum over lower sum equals 0.96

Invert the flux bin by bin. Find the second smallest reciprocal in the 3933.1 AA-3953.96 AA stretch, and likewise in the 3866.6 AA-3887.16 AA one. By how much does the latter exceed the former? -0.009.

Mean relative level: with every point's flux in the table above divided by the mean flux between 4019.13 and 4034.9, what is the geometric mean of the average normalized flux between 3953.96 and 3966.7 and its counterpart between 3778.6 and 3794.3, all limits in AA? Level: 1.06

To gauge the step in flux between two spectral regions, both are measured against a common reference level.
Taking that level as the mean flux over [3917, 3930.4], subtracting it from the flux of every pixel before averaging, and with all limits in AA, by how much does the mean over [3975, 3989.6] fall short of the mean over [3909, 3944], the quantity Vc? -1.5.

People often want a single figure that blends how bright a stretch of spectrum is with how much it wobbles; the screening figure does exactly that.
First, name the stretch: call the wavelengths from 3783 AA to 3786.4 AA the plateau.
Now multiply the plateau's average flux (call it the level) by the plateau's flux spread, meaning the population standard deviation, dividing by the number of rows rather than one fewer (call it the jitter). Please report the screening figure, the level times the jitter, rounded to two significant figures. 74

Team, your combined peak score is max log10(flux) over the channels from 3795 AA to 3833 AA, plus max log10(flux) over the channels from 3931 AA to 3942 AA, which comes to 2.93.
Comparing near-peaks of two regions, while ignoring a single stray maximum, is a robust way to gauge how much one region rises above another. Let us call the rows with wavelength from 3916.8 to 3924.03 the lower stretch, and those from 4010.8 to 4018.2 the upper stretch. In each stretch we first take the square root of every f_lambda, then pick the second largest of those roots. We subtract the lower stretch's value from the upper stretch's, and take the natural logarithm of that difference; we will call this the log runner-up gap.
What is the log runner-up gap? -0.8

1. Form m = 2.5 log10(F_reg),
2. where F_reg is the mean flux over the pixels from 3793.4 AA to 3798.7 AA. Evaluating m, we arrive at 3.30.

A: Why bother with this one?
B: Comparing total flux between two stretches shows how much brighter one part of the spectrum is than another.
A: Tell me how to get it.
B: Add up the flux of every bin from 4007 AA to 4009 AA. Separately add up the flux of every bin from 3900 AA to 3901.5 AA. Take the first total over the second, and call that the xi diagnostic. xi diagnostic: 0.93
